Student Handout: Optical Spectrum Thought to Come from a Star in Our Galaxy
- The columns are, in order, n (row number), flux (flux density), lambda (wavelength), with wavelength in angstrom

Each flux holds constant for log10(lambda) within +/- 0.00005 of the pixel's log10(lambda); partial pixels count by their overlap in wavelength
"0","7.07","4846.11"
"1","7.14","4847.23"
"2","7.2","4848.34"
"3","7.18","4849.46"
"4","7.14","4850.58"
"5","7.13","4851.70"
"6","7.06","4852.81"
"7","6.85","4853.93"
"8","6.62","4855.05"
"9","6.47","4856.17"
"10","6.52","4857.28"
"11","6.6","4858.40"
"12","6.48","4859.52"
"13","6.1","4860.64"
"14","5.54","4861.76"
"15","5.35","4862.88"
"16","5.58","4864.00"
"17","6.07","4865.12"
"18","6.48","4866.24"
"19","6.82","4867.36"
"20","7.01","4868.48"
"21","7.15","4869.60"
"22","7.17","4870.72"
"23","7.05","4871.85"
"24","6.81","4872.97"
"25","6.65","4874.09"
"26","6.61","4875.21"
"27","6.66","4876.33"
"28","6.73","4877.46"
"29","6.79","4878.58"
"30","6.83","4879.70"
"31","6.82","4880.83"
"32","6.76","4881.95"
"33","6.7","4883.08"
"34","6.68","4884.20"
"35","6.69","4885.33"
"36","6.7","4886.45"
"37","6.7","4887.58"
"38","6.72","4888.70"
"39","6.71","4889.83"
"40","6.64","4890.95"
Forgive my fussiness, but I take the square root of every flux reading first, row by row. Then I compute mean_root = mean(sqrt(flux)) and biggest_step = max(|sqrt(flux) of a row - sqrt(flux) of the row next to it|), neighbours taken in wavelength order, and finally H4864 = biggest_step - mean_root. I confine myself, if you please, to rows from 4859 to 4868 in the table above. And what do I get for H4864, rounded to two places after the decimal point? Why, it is -2.34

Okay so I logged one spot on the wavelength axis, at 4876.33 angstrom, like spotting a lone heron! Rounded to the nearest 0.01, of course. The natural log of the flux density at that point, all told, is 1.90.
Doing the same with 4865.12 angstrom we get 1.80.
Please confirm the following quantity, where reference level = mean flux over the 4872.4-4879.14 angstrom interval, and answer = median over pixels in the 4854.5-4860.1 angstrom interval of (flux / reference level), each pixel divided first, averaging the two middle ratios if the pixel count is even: 0.97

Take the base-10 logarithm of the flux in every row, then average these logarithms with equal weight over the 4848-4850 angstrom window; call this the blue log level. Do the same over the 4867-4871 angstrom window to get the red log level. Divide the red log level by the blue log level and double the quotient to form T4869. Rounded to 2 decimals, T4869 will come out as 1.98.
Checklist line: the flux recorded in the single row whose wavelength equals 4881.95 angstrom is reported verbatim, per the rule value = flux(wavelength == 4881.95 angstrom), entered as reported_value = 6.76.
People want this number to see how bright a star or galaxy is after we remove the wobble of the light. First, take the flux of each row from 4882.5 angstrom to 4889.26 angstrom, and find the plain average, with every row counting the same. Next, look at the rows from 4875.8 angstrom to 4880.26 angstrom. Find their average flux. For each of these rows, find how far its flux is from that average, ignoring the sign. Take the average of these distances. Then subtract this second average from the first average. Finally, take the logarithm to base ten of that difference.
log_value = 0.822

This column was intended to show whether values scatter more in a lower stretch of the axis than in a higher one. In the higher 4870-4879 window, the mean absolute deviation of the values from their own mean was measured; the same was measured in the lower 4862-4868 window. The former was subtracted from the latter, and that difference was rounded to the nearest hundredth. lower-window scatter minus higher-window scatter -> 0.33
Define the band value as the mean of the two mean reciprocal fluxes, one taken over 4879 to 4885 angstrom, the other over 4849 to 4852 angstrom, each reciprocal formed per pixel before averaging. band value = 0.144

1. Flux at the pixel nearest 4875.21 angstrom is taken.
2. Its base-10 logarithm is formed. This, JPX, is 0.820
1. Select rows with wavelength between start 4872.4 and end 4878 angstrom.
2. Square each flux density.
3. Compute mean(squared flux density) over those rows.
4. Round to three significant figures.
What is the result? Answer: 44.8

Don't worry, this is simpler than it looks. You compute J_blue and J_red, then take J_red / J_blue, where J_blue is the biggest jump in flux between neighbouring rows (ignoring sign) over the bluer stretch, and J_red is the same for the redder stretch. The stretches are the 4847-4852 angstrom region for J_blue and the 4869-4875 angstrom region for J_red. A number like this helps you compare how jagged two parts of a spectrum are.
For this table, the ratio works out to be 4.0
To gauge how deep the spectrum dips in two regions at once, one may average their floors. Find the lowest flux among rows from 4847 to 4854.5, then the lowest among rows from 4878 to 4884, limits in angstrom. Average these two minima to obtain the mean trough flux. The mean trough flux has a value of 6.8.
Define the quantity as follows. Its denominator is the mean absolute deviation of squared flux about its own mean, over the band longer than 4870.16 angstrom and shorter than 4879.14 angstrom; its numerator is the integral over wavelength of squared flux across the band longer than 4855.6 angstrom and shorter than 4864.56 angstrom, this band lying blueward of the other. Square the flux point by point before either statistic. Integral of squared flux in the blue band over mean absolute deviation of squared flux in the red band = 160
